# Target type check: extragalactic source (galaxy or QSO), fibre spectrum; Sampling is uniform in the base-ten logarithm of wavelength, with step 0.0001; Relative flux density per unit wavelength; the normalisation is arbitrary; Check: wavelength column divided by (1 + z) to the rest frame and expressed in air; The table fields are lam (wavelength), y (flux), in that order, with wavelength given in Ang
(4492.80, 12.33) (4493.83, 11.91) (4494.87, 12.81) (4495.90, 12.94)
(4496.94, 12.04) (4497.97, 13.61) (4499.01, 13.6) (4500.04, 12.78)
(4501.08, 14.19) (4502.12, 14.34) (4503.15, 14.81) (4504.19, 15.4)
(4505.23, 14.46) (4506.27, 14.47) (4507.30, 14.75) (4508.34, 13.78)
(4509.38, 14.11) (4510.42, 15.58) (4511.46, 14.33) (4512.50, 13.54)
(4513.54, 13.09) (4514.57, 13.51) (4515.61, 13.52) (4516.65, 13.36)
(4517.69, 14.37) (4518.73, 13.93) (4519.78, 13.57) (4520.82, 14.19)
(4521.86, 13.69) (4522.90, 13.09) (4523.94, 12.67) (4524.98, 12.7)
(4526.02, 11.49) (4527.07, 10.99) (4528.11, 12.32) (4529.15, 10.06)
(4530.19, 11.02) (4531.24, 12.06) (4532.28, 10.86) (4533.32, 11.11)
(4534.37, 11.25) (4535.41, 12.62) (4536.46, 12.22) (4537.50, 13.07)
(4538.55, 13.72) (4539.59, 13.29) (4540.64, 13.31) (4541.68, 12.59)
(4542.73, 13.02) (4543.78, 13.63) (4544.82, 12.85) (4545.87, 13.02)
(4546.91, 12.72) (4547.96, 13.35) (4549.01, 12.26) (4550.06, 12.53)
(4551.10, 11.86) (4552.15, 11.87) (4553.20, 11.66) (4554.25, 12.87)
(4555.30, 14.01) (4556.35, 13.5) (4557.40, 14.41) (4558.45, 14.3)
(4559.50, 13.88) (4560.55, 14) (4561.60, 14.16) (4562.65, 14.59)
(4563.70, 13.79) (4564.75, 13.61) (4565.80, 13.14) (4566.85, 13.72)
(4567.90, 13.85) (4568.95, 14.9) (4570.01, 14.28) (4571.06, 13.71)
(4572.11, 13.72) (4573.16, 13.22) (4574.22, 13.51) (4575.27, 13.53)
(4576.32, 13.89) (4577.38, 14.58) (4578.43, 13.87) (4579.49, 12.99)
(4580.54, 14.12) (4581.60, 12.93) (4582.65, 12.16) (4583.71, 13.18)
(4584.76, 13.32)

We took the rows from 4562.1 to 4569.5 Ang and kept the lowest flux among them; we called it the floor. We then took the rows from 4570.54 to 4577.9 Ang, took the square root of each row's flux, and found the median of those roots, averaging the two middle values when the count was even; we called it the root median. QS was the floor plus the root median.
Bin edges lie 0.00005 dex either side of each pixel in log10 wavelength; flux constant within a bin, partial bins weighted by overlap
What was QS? 16.8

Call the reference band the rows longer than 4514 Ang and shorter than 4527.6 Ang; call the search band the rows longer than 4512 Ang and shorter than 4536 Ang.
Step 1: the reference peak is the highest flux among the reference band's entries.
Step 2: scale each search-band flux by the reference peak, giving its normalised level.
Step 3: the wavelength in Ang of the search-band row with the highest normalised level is 4517.69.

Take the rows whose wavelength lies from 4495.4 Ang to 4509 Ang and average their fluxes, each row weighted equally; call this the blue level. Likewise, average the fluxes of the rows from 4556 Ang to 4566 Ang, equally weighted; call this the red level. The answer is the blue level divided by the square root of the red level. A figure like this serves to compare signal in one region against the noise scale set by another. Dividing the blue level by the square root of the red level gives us 3.73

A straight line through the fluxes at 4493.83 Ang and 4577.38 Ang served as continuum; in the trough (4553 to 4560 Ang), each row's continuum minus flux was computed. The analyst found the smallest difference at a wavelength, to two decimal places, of 4557.40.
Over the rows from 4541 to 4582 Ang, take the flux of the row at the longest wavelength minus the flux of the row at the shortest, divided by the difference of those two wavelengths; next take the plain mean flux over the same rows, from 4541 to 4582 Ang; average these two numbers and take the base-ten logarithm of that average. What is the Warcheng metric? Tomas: 0.828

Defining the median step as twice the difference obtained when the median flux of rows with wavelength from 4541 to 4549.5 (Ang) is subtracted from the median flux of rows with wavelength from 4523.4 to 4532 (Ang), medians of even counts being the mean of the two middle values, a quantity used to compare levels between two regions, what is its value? -2.3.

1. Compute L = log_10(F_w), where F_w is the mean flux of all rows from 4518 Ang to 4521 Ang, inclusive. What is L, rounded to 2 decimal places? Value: 1.14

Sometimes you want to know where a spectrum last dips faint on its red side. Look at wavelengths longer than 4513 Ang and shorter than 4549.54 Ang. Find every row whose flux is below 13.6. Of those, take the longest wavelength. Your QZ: 4549.01 Ang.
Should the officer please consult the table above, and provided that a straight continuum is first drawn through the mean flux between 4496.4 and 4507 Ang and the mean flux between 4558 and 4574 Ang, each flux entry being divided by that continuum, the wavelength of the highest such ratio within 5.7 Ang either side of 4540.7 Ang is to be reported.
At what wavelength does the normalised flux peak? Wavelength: 4538.55 Ang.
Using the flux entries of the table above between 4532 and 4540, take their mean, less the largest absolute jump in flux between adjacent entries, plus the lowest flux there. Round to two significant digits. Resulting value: 22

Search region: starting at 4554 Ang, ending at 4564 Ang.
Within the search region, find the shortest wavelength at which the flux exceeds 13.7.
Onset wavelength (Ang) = 4555.30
